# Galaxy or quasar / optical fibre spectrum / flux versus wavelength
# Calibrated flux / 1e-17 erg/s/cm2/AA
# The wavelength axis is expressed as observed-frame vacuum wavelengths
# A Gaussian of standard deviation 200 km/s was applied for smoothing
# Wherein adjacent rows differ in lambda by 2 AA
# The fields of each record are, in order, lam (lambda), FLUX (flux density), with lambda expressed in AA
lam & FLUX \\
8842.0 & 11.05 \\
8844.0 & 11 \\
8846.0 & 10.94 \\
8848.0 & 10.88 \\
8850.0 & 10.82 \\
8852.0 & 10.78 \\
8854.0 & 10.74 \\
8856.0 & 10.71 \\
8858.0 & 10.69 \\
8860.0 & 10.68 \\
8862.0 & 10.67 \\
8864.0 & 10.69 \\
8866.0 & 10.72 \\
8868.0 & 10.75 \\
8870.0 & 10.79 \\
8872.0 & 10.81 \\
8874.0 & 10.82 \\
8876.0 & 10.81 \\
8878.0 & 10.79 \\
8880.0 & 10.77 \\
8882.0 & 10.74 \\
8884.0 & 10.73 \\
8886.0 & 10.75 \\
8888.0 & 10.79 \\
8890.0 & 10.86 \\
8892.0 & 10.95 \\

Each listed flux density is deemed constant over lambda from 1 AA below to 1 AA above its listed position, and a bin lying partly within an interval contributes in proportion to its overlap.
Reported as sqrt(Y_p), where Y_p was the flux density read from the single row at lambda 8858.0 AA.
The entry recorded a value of 3.270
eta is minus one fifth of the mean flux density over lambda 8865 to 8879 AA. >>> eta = -2.16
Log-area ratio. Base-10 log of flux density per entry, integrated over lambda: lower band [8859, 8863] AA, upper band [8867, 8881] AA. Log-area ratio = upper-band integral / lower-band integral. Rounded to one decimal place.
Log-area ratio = 3.5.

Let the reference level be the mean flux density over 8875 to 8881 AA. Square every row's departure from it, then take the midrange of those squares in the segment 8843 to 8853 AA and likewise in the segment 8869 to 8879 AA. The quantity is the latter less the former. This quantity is -0.022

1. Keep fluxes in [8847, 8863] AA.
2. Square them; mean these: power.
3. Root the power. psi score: 10.7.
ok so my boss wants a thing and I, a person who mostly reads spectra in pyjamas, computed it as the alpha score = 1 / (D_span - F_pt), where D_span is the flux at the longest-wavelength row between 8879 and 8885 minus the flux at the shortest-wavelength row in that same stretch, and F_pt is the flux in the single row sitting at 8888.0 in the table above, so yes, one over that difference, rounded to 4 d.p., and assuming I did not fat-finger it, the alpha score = -0.0923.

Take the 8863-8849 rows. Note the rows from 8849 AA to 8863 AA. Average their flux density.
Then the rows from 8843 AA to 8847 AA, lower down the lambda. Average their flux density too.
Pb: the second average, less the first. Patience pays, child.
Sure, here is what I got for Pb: 0.243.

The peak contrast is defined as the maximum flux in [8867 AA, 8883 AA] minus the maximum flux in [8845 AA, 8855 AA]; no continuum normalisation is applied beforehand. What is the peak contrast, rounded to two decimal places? -0.12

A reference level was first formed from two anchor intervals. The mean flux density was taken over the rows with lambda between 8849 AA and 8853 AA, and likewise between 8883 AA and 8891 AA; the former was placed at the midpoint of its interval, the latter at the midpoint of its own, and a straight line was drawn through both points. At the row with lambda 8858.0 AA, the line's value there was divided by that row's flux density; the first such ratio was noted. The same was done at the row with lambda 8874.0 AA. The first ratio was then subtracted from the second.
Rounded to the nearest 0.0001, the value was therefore -0.0129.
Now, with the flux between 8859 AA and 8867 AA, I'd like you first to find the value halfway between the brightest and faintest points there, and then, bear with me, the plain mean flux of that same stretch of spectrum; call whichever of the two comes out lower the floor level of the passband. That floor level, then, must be 10.7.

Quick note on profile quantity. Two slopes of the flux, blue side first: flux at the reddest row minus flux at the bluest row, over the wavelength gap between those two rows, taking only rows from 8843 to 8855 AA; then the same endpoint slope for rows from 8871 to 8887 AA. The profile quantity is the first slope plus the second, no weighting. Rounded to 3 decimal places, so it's -0.030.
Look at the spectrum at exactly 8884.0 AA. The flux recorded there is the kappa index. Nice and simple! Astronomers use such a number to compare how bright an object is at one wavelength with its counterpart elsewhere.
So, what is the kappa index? 10.73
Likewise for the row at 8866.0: 10.72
